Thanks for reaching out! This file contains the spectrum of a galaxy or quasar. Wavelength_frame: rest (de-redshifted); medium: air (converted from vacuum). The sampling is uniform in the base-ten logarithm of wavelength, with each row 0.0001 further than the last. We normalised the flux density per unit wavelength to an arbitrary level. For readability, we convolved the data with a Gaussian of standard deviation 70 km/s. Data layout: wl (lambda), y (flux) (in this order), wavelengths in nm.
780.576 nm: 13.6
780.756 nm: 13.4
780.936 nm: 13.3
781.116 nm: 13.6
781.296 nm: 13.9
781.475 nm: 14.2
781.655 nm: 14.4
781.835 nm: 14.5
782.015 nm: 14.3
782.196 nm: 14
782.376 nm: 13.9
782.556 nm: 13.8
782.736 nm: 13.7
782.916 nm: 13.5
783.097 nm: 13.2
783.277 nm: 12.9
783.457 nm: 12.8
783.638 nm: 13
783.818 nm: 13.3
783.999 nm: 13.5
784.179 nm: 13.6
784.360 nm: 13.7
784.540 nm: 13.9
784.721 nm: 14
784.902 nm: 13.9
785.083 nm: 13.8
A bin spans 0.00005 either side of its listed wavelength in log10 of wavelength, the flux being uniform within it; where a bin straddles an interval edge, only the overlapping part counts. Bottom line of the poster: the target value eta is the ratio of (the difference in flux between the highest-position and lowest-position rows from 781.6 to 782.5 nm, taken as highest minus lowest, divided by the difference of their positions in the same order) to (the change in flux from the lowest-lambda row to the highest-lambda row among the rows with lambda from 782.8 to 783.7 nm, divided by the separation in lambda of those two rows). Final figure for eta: 1.0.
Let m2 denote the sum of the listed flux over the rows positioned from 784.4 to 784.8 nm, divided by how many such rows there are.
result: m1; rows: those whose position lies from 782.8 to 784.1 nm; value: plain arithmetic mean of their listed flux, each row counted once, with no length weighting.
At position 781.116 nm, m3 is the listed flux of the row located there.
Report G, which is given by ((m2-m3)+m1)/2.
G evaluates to 6.8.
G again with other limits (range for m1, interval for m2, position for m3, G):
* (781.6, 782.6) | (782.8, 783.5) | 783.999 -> 6.9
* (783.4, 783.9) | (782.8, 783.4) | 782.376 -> 6.2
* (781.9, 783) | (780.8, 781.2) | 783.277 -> 7.2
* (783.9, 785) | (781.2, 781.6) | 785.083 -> 7.0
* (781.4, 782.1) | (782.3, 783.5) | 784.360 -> 7.0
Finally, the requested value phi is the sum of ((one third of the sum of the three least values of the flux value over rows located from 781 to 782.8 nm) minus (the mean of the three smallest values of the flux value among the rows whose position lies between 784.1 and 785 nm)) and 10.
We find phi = 10.0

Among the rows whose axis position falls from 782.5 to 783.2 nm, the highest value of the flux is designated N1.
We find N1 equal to 13.8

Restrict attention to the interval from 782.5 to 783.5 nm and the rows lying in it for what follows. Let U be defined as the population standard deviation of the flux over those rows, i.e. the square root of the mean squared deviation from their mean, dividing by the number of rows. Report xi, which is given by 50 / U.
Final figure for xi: 131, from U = 0.38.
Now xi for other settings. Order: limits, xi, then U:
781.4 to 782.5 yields 236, 0.21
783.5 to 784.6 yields 173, 0.29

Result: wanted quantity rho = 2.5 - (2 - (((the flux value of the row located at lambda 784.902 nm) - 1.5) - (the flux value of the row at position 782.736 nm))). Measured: -0.8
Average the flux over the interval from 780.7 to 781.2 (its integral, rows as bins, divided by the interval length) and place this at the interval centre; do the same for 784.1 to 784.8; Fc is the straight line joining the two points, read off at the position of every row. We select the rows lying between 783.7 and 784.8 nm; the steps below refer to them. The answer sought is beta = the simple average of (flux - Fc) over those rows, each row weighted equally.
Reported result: -0.1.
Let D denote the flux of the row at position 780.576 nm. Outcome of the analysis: 13.6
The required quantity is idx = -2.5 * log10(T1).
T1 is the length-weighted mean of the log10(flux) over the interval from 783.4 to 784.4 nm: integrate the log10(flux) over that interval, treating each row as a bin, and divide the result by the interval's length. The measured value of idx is -0.127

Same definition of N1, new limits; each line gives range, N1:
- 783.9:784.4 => 13.7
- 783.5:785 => 14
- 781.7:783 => 14.5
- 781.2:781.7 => 14.4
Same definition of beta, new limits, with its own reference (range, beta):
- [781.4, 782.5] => 0.7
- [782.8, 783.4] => -0.5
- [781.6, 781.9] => 0.9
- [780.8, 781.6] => 0.3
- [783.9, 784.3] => -0.2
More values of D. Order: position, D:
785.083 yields 13.8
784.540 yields 13.9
